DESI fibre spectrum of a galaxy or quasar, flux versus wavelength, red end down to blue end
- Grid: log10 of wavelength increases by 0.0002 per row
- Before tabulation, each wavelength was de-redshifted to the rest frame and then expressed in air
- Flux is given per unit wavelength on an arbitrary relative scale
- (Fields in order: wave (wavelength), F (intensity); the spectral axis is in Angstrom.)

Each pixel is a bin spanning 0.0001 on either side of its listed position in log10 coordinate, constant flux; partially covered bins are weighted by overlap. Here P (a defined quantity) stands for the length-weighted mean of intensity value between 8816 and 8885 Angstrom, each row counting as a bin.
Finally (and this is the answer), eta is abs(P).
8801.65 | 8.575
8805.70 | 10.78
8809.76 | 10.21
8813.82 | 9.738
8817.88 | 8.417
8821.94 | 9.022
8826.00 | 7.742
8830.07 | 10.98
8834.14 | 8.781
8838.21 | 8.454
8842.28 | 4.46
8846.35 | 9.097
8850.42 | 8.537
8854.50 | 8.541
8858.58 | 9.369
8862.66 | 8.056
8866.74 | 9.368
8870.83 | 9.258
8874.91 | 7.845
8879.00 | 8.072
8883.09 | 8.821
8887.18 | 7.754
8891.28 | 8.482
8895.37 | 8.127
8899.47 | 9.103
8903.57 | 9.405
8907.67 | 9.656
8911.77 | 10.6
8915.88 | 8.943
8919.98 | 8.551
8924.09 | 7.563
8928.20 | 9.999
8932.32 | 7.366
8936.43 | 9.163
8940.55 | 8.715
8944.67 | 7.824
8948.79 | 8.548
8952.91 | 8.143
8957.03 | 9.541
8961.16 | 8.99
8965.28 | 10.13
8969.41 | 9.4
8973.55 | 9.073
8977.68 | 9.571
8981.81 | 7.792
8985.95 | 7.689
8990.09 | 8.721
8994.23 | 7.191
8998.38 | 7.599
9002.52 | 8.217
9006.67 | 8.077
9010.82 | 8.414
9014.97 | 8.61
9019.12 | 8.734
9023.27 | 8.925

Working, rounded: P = 8.52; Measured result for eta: 8.52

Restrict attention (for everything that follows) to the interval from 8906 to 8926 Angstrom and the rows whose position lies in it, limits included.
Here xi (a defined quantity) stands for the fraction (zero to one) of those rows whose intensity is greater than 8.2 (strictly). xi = 0.8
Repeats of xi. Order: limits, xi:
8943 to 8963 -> 0.6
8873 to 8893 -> 0.4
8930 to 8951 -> 0.6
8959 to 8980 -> 1.0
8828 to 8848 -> 0.8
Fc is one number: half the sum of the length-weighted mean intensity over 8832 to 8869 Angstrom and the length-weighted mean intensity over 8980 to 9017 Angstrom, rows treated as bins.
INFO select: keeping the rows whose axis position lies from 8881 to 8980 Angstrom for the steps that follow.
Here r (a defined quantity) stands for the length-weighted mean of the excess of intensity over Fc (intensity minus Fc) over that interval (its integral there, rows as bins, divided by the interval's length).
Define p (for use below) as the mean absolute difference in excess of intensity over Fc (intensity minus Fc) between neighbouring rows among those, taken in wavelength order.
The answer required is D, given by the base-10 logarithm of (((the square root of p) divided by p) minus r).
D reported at -0.5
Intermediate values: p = 0.94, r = 0.72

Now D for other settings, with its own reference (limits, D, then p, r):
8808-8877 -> -0.5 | 1.48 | 0.52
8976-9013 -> 0.1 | 0.74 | -0.04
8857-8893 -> -0.2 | 0.86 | 0.38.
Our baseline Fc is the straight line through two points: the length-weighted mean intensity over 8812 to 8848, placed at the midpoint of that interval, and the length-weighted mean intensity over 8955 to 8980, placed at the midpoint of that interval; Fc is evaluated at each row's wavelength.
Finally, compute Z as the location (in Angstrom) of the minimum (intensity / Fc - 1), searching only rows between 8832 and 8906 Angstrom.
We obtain 8842.28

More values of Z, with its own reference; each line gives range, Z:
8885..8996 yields 8994.23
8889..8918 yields 8895.37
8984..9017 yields 8994.23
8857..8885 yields 8874.91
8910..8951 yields 8932.32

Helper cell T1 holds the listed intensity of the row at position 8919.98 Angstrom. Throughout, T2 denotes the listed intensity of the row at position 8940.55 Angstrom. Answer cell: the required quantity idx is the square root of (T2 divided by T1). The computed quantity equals 1.01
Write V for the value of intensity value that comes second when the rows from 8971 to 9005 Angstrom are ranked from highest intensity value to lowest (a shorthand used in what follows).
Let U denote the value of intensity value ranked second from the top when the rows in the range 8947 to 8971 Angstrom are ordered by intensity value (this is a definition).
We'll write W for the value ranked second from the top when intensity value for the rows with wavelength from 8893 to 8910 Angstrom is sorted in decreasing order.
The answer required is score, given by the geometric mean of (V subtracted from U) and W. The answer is 2.1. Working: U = 9.541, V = 9.073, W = 9.405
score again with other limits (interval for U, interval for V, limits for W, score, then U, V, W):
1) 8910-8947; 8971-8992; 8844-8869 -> 2.9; 9.999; 9.073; 9.368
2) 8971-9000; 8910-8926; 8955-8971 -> 1.1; 9.073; 8.943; 9.541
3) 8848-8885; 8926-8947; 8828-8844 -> 1.3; 9.368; 9.163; 8.781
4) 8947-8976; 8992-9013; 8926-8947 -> 3.5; 9.541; 8.217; 9.163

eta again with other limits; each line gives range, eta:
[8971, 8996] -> 8.37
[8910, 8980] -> 8.94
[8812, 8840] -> 9.02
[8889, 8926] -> 8.93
